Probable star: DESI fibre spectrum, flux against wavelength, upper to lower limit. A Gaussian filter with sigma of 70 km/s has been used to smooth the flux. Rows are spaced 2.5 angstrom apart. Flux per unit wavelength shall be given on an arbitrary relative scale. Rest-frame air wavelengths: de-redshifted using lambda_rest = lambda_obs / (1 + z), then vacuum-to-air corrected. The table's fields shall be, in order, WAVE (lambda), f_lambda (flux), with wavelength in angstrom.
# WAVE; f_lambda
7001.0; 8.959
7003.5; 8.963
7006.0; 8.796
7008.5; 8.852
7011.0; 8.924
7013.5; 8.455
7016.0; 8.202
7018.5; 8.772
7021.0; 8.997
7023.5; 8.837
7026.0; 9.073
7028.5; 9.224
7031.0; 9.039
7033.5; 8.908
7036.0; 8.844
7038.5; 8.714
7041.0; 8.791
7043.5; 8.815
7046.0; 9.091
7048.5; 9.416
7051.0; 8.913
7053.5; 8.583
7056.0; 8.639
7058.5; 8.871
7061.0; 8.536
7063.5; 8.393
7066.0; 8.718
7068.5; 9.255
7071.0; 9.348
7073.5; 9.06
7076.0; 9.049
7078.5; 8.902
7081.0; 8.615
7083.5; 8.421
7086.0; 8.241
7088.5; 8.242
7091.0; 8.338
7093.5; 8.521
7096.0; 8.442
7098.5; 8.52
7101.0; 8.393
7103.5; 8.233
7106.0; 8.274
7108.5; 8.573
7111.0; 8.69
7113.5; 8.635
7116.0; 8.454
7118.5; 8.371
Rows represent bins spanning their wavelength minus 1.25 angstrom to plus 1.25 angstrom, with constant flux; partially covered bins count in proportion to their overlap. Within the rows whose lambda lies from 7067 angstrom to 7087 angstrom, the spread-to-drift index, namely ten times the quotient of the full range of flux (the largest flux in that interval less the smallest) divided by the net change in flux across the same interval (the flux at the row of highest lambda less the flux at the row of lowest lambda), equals -11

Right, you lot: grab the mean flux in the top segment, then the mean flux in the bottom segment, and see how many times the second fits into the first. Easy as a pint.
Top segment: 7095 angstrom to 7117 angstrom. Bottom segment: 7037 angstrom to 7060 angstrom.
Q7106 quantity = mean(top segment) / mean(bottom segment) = 0.955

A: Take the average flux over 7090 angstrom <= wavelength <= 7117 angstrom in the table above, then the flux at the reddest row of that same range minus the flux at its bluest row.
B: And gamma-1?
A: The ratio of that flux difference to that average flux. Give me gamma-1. 0.014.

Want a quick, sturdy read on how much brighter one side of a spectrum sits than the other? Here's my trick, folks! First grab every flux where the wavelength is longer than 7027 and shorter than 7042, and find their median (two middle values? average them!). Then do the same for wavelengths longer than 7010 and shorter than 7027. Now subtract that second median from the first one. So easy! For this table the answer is 0.0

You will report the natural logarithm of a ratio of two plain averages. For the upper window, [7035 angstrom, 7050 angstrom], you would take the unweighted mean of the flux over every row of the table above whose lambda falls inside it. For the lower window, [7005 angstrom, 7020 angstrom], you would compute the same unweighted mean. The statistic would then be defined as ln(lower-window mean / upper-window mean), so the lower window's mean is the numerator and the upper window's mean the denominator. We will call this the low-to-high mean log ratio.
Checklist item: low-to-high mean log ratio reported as -0.03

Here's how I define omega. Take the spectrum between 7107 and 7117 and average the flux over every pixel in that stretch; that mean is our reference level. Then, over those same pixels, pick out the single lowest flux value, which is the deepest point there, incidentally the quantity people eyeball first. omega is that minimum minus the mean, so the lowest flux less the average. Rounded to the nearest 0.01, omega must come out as -0.13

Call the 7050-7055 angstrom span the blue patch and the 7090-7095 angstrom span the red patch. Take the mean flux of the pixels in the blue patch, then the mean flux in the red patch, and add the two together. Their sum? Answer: 17.2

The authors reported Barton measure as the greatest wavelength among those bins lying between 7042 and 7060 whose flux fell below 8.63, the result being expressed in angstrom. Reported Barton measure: 7053.5 angstrom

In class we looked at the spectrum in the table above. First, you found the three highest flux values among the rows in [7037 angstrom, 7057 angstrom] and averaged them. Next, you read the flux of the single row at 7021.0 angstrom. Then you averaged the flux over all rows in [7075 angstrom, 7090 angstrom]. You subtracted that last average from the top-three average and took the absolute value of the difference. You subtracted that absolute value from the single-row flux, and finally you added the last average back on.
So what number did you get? 17.0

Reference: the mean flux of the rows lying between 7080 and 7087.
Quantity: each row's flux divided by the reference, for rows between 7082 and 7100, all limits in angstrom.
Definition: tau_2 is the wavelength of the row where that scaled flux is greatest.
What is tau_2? 7093.5 angstrom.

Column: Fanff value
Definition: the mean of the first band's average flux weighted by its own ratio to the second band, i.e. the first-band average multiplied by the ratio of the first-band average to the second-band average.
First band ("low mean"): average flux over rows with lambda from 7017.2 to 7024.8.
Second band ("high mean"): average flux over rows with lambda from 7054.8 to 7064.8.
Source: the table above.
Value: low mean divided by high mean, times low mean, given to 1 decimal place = 9.1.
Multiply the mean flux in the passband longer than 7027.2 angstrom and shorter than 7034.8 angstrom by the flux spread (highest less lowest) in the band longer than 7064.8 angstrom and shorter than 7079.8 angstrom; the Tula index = 5.7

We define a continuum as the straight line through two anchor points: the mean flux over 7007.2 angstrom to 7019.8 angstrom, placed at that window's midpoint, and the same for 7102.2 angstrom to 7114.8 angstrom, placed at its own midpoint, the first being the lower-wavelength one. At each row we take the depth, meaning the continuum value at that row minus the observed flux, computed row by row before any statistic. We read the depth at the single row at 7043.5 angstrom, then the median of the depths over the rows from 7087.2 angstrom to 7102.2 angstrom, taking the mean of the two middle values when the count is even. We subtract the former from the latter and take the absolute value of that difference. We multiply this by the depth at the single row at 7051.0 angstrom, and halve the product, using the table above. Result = -0.051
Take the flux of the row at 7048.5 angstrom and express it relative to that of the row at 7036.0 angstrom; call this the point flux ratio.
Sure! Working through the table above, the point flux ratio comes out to 1.06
